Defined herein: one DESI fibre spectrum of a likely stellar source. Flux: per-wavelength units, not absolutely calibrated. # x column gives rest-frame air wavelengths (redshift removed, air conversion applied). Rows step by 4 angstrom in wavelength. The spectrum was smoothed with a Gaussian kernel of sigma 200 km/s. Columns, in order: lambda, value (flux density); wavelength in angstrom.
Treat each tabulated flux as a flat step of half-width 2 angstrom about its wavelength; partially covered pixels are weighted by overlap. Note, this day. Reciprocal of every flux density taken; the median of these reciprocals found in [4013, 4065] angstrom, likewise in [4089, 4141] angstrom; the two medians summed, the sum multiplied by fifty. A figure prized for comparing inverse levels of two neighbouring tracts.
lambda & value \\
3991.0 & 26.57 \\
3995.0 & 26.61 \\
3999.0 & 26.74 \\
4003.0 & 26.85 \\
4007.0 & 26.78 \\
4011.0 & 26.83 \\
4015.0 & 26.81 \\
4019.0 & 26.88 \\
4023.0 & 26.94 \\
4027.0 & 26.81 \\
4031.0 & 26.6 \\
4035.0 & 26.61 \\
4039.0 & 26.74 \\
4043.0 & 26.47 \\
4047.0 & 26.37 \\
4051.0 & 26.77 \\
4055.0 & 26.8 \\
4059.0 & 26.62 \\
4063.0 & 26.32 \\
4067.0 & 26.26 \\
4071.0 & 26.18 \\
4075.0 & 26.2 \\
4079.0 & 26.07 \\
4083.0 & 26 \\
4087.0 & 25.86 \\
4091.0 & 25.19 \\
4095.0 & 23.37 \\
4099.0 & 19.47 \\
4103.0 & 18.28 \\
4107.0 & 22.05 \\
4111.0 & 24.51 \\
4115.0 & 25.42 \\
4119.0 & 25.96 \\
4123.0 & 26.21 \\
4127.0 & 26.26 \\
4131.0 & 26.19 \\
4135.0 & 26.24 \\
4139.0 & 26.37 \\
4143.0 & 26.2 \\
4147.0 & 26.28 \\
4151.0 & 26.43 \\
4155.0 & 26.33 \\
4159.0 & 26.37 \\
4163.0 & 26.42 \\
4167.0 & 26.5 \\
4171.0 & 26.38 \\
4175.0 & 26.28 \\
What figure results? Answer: 3.84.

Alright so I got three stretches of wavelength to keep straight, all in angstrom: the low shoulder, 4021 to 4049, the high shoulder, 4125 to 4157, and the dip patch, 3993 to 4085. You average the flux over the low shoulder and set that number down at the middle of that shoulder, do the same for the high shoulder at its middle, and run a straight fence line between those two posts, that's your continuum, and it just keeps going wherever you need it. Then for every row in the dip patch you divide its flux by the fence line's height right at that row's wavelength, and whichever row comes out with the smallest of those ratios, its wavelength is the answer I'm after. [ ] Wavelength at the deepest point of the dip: 4083.0 angstrom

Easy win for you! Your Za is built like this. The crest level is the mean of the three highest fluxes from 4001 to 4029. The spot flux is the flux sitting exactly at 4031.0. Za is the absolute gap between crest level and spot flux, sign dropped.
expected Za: 0.3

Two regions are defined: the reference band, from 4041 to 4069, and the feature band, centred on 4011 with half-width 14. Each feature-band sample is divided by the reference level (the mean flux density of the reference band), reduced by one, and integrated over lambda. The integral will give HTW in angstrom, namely 0.3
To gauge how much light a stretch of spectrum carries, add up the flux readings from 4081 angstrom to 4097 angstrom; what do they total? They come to 100.4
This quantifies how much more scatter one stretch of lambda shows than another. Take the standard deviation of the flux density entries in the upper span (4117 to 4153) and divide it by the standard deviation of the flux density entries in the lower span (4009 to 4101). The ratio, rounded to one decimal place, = 0.1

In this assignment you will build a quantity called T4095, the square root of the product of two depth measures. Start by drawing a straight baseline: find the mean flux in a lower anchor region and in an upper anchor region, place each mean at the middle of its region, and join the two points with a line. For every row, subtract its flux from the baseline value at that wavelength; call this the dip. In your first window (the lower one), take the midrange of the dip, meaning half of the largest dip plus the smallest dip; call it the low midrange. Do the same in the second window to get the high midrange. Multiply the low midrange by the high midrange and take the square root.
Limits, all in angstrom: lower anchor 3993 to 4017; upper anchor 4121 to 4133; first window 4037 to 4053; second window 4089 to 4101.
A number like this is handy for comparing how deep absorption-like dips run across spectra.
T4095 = 0.08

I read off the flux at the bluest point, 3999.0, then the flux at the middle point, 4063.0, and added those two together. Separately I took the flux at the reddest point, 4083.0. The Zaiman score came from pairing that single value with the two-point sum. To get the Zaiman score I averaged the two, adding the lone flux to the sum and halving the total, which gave 39.5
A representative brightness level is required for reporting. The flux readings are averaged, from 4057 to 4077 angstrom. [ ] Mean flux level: 26.3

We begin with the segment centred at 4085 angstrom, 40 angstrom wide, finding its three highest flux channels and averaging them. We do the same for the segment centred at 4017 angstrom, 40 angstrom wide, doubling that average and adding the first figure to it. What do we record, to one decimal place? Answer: 80.0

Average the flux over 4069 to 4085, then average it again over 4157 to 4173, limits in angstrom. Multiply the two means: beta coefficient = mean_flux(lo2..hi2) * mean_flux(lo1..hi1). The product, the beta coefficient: 690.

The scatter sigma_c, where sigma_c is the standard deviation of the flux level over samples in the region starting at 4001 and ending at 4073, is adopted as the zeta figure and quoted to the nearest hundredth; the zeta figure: 0.23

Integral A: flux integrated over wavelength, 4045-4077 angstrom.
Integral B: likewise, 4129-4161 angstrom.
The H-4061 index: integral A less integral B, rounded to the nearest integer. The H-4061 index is 4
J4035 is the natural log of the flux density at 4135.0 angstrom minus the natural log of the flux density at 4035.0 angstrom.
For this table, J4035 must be -0.01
